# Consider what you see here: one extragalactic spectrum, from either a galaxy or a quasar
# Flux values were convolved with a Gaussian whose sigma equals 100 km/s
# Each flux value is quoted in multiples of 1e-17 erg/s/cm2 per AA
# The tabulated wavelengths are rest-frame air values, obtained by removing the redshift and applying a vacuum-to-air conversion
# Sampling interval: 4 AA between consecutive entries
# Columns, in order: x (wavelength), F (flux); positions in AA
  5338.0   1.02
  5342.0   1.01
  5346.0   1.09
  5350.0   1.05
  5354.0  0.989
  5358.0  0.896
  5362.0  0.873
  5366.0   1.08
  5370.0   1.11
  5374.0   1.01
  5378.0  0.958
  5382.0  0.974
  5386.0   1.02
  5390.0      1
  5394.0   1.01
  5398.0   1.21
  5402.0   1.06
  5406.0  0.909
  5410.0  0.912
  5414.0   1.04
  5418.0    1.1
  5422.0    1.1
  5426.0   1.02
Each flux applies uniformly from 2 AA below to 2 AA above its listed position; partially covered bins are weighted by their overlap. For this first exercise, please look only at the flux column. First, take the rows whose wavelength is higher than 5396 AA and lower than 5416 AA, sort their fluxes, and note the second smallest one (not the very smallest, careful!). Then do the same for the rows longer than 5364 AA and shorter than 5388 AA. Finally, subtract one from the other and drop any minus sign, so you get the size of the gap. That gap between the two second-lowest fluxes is 0.062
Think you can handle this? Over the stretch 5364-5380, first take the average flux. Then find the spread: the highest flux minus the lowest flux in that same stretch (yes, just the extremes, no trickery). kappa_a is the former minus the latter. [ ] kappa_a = 0.89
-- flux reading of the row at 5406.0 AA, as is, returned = 0.909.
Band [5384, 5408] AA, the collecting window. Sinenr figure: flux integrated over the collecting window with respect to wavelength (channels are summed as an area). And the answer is 24.8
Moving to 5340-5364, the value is 23.6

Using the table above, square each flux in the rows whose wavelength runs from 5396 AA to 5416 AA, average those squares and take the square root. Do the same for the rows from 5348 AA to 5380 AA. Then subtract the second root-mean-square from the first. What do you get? 0.033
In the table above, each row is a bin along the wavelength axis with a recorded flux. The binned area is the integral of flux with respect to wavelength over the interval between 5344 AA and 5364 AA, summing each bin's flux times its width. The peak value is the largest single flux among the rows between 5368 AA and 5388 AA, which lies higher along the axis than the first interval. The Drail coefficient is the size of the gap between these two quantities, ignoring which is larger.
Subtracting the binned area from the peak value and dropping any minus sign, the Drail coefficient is 18.48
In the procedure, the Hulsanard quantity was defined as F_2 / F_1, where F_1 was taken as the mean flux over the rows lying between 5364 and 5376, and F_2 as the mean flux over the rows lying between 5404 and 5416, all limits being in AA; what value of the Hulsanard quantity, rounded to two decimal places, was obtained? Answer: 0.89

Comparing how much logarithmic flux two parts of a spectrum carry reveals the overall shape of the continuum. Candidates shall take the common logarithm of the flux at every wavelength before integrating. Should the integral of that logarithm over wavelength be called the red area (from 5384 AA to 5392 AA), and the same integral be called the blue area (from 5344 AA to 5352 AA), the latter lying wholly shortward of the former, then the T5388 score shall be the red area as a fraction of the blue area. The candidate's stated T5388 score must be 0.1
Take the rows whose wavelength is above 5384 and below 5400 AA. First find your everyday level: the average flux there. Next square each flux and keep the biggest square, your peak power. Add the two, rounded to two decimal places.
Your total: 2.52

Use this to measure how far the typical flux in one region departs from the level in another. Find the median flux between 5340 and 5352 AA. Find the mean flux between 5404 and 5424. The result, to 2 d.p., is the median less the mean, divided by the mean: 0.04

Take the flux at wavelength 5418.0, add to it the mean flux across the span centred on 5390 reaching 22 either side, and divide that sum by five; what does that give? 0.423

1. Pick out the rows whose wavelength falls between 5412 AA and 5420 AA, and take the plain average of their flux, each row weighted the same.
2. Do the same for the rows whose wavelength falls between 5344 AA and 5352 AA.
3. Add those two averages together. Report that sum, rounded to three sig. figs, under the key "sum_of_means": 2.14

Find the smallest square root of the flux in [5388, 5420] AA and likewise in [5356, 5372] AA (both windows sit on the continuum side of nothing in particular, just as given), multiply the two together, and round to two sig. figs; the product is 0.89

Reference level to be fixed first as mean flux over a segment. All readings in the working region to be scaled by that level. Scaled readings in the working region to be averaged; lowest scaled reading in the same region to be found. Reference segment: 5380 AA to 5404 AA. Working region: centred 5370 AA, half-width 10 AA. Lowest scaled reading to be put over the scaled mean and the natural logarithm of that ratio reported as -0.14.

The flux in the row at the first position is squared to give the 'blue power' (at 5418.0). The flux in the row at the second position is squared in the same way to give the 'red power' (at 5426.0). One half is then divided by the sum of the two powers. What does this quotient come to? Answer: 0.222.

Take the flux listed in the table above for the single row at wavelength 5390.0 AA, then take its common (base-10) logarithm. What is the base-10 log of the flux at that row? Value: 0.000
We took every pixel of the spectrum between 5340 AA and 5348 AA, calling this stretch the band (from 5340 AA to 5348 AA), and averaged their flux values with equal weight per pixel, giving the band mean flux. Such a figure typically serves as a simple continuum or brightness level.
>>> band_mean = 1.05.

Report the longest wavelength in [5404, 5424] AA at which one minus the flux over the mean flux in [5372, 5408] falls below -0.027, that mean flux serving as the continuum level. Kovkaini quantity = 5422.0 AA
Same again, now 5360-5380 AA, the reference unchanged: 5370.0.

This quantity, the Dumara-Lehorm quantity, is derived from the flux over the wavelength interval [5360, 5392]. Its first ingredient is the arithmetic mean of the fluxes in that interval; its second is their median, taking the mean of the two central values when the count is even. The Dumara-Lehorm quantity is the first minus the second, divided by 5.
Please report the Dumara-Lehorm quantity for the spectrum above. -0.0004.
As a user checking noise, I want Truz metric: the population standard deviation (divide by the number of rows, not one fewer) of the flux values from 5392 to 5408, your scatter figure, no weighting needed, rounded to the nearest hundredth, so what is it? 0.11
